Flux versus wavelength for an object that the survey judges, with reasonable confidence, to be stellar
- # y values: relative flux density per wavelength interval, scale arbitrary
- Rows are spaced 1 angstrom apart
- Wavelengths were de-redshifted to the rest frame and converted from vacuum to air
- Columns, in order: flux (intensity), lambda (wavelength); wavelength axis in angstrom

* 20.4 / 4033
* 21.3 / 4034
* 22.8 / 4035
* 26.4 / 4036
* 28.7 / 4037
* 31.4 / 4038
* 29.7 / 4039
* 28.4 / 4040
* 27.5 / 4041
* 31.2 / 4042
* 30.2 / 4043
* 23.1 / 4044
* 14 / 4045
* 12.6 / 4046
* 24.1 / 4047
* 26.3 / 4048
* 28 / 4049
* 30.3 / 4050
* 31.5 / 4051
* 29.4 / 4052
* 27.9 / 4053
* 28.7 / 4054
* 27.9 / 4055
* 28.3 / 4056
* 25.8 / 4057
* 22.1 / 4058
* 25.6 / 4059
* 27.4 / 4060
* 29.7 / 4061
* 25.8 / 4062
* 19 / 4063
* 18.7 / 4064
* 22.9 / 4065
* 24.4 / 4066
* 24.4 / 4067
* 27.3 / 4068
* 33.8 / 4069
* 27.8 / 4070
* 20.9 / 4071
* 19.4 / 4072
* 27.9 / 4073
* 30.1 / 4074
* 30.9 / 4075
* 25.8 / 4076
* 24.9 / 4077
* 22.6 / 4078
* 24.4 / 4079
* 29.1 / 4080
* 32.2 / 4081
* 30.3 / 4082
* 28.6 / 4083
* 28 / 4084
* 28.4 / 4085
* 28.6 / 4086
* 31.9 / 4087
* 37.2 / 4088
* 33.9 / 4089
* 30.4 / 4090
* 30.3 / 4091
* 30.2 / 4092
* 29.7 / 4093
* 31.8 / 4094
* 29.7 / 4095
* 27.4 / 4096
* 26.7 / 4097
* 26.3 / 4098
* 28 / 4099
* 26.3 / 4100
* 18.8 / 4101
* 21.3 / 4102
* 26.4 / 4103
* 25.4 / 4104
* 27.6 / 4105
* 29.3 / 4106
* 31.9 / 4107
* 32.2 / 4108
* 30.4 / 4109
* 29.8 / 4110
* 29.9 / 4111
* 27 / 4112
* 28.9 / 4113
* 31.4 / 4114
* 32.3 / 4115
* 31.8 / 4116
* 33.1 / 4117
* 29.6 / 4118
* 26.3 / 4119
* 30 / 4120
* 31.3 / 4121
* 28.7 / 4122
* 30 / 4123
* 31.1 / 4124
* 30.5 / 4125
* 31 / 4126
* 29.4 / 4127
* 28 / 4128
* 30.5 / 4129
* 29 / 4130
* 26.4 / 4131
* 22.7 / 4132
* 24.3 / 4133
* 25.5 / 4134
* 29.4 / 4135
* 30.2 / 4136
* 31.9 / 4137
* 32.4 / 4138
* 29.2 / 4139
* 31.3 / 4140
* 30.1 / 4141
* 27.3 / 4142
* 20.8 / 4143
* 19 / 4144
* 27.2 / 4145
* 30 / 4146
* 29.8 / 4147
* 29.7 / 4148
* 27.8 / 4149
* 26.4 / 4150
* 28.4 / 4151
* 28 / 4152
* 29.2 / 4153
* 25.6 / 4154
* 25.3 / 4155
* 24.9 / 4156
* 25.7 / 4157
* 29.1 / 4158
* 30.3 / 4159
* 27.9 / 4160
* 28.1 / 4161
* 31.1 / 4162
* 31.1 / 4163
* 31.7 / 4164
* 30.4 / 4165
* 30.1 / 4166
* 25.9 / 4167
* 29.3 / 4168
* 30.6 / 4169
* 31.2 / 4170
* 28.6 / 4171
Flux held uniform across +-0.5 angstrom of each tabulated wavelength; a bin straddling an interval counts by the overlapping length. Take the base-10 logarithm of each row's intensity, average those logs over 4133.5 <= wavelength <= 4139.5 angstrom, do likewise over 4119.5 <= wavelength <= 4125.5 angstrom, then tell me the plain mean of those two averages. 1.477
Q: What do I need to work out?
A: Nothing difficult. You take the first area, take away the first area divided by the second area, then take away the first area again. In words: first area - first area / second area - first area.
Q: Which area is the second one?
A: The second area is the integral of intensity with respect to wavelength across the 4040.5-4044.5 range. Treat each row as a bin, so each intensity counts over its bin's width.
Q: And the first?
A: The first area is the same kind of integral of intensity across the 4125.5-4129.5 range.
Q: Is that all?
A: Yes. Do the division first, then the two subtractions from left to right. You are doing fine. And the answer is -1.06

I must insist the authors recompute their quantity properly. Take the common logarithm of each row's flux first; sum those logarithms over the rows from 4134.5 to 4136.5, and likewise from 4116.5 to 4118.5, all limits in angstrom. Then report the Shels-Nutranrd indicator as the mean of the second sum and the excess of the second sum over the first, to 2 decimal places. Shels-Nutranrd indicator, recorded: 1.52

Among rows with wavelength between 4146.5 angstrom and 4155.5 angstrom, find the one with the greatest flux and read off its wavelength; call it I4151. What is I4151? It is 4147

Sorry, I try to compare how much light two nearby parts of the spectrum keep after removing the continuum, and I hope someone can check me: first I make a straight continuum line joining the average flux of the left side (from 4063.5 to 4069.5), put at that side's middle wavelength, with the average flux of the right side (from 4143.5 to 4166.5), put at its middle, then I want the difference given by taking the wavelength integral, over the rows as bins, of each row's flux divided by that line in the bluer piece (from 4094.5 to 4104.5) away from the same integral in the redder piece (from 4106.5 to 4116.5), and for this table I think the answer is 1.70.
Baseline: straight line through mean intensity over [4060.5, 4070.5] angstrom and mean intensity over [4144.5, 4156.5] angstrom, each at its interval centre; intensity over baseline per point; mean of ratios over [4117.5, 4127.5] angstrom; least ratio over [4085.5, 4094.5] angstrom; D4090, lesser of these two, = 1.10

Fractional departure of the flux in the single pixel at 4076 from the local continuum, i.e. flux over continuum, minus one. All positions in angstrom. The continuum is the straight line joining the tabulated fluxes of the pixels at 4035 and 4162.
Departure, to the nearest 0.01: 0.01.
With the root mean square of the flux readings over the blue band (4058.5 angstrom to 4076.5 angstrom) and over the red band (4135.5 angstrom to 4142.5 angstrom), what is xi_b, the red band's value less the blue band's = 4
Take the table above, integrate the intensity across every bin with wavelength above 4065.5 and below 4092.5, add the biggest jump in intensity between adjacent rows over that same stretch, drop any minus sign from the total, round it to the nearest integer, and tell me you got 772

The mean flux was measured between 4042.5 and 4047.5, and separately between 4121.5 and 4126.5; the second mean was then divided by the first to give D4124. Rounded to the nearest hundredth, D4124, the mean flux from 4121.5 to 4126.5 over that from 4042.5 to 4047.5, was 1.45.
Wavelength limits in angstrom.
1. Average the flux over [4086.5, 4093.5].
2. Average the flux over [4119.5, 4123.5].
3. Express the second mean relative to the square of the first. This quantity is 0.029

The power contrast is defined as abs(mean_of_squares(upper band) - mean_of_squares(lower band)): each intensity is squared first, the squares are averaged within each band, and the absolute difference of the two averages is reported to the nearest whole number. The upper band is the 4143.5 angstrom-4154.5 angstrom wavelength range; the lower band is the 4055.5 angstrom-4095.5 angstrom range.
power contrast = 16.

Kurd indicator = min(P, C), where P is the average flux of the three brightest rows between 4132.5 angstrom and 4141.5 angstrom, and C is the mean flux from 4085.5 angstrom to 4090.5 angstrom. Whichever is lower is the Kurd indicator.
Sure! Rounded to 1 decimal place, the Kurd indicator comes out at 31.9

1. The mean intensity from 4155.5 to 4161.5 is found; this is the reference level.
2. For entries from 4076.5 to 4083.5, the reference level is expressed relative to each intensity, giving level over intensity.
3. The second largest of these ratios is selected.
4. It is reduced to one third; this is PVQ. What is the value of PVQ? 0.38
